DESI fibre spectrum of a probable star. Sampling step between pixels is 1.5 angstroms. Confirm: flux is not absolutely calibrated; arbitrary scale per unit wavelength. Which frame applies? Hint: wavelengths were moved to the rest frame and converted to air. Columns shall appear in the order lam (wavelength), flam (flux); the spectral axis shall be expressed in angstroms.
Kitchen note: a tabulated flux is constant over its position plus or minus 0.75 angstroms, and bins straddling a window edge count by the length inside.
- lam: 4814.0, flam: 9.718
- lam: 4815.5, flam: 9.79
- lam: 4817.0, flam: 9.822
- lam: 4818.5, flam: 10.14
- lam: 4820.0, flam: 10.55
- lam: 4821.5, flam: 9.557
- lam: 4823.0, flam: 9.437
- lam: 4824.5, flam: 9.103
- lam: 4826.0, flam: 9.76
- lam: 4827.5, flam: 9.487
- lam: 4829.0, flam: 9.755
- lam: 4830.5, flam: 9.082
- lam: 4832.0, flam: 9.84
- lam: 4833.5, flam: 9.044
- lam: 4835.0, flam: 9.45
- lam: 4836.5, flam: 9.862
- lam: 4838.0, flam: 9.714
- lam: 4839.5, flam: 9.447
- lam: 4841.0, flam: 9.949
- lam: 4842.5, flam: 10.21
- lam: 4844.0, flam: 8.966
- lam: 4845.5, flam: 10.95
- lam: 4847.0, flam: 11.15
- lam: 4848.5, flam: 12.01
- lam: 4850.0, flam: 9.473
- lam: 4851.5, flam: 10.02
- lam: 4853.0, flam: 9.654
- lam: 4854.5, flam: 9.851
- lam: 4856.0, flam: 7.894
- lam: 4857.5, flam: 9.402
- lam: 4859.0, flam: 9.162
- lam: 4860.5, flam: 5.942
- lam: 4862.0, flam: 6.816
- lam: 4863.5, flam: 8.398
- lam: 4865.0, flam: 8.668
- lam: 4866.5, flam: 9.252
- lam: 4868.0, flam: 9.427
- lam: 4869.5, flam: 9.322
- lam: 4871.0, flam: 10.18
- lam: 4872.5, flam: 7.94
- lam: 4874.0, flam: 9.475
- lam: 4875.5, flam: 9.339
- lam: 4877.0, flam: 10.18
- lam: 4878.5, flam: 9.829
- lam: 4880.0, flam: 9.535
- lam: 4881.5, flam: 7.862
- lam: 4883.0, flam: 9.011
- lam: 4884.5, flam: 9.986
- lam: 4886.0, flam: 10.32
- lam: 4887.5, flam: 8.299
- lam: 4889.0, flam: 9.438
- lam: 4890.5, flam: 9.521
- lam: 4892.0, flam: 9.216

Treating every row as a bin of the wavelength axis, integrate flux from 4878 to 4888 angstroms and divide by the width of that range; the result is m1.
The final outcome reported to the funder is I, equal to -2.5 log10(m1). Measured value -2.42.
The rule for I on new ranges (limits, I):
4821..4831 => -2.44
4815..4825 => -2.48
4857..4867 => -2.28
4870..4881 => -2.44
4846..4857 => -2.50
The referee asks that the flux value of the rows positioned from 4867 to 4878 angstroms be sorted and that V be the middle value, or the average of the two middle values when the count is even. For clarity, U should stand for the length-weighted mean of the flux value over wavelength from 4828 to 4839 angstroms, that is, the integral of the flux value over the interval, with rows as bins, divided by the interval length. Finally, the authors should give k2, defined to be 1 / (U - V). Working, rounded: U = 9.5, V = 9.43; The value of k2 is 10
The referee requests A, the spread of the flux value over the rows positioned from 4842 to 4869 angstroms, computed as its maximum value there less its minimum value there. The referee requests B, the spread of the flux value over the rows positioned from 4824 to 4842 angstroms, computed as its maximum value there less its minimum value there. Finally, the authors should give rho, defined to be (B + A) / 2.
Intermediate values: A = 6.1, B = 0.9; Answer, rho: 3.49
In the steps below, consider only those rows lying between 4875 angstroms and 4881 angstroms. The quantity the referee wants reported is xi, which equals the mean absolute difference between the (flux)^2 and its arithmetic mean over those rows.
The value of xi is 5.5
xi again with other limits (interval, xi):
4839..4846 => 11.0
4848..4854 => 18.7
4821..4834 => 4.8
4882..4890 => 11.2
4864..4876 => 8.0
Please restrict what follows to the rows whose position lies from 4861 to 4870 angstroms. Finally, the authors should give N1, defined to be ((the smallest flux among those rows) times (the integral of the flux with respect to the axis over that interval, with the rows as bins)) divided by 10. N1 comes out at 52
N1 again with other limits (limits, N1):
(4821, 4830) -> 78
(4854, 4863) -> 44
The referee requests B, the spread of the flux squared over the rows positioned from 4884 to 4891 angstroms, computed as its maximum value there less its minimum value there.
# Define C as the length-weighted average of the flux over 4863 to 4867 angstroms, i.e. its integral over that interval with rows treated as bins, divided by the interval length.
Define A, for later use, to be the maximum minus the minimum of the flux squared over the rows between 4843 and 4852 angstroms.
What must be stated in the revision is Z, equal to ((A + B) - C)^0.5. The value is 9.6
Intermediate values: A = 64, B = 38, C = 8.8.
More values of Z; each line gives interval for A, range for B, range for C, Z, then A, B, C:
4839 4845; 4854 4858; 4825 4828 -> 7.0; 24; 35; 9.6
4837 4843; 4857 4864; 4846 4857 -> 7.6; 15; 53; 10.0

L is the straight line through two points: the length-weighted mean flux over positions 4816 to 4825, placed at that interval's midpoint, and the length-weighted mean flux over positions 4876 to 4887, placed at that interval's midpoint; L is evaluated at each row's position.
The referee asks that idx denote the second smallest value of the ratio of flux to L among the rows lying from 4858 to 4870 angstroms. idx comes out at 0.71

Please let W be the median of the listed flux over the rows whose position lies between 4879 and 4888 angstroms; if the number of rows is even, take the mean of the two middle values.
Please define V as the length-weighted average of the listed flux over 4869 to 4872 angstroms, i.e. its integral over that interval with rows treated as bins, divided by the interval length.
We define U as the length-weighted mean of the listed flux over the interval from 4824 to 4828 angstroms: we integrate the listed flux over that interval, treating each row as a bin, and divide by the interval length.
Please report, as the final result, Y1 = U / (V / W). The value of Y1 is 9.1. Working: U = 9.5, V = 9.64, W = 9.3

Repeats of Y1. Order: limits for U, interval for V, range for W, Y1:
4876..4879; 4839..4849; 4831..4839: 9.3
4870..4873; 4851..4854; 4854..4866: 8.0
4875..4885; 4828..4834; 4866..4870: 9.3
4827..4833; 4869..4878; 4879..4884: 9.1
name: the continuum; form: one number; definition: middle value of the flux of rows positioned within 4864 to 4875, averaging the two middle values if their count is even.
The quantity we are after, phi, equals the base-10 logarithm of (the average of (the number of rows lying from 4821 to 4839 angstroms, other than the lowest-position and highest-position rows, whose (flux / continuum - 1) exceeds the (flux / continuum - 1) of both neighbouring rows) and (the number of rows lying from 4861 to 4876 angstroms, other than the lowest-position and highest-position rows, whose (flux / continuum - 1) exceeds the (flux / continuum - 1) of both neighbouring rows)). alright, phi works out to 0.54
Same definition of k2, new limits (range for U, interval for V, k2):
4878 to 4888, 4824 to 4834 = -5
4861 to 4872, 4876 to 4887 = -1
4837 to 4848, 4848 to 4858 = 2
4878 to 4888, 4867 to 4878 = -6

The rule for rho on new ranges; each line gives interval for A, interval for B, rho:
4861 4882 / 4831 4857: 3.74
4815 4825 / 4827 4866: 3.76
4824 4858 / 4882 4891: 3.07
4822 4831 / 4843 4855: 1.86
